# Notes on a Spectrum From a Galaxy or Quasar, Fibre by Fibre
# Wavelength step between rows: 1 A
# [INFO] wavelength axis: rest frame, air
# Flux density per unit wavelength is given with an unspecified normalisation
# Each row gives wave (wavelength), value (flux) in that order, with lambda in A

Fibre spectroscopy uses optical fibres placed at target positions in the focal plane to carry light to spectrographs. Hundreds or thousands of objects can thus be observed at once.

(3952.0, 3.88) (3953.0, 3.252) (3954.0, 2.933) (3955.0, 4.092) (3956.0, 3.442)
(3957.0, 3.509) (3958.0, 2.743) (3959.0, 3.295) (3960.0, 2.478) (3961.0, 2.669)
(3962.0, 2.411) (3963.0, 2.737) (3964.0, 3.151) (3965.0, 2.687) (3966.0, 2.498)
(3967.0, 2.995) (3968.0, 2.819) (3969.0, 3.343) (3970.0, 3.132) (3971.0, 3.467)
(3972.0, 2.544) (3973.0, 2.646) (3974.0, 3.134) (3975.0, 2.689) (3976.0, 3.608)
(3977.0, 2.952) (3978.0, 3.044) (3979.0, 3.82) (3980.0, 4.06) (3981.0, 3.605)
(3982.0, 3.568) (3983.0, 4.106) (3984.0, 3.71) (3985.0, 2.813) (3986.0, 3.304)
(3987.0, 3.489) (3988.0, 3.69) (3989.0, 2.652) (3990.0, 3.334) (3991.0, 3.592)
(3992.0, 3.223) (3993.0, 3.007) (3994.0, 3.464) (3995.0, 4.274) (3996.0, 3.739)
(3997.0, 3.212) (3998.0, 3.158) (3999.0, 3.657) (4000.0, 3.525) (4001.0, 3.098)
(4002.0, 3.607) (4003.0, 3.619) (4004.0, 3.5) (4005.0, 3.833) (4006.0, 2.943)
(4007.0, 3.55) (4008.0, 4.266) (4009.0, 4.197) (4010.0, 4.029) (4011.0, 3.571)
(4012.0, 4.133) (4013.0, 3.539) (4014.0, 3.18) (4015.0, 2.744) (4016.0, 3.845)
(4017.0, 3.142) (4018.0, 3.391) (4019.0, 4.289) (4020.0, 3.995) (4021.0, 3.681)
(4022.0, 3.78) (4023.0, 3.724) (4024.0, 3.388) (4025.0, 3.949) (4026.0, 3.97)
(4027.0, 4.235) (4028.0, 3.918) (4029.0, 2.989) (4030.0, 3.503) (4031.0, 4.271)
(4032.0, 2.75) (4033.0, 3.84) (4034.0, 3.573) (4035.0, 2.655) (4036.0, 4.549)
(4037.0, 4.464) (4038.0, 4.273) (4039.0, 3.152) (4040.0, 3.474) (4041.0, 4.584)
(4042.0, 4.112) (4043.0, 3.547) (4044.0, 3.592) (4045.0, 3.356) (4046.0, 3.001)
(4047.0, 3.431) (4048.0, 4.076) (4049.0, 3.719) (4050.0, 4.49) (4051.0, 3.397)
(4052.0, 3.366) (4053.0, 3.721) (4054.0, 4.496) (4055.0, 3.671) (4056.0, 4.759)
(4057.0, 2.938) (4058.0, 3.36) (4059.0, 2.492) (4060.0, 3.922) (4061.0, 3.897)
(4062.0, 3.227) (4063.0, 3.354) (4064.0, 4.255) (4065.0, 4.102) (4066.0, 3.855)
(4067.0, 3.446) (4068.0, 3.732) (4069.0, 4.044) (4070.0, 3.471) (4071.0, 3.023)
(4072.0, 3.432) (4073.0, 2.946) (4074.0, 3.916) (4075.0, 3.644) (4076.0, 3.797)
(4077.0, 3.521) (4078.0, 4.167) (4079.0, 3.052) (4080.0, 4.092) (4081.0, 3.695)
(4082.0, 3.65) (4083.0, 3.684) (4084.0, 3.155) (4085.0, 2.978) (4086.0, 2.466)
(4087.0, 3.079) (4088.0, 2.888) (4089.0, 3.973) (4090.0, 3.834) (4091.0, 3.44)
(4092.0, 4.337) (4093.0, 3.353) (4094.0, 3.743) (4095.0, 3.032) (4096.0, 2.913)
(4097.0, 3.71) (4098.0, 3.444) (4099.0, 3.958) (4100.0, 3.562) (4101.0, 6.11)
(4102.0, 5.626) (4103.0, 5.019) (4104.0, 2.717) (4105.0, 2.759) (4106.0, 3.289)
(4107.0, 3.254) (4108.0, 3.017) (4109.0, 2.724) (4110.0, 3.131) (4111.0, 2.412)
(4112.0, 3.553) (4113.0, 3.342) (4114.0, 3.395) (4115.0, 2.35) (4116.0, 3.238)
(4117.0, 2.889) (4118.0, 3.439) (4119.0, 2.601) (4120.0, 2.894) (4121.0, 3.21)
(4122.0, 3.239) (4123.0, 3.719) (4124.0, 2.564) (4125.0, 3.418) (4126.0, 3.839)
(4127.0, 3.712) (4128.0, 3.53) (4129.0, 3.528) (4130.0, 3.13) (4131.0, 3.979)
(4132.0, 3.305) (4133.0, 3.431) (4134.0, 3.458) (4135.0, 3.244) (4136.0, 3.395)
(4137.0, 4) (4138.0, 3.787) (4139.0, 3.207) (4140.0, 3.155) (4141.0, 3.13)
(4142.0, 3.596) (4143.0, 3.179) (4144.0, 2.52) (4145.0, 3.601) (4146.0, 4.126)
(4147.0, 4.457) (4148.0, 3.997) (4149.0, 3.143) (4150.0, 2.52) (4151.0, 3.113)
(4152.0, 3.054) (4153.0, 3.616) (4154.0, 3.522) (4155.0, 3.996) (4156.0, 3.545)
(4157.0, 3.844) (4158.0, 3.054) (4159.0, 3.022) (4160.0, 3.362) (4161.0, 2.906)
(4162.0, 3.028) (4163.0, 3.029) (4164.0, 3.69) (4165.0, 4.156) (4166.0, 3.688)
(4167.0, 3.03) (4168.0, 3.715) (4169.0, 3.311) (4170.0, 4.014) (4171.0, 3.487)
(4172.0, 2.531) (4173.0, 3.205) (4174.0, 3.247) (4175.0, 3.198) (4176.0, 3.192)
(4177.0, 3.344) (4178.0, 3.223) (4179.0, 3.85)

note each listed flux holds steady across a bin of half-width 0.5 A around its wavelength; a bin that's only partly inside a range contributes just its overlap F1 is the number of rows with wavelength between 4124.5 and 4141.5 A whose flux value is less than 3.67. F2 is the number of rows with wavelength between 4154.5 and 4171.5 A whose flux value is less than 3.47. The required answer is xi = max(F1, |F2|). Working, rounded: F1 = 12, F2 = 8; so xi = 12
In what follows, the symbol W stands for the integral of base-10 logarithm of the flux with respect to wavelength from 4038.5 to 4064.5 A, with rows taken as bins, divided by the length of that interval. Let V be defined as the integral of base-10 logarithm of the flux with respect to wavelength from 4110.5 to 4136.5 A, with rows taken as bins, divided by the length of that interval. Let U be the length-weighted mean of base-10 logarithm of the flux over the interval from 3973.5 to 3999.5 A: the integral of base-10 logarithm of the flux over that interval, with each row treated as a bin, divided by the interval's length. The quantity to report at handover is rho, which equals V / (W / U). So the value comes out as 0.483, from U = 0.53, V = 0.510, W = 0.560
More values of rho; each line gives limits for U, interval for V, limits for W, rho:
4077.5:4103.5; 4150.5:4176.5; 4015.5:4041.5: 0.518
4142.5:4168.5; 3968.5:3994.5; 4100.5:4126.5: 0.530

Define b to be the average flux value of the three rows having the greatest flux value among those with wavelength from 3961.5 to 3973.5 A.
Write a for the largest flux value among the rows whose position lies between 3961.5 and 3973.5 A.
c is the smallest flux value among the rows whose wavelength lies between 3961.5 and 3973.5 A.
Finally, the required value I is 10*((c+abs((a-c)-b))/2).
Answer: 23.4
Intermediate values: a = 3.467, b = 3.3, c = 2.411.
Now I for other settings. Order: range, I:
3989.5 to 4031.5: 27.4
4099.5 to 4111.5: 21.5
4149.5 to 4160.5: 24.3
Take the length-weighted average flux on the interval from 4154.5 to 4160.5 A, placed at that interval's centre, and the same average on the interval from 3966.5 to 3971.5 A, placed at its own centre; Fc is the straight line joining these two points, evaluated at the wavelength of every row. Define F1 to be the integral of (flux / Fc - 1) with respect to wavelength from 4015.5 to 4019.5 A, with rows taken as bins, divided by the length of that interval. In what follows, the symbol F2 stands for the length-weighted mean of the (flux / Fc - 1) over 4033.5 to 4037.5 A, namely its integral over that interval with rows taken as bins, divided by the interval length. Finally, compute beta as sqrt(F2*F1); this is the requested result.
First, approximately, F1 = 0.134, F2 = 0.17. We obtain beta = 0.15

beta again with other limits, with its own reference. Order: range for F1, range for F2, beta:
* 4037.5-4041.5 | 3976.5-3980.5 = 0.13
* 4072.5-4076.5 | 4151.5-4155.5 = 0.04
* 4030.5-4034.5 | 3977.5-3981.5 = 0.13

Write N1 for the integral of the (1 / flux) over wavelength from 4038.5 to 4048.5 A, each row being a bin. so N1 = 2.79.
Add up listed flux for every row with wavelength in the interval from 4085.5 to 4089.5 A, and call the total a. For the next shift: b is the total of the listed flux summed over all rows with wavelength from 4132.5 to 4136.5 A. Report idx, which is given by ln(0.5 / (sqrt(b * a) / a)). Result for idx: -0.74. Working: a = 12.4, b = 13.5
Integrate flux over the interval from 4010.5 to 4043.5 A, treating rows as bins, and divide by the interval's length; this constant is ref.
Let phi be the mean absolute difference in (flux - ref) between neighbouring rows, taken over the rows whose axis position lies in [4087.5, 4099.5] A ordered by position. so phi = 0.57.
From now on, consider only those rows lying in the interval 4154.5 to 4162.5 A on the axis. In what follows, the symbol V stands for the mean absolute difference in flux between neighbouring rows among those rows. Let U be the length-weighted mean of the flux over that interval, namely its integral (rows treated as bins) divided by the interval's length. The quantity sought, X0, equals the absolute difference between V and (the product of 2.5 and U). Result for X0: 8.0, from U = 3.34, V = 0.36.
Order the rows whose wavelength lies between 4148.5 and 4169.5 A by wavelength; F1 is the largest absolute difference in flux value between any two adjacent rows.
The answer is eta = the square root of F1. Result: 0.89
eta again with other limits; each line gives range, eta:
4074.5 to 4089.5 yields 1.06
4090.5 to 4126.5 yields 1.60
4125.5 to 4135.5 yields 0.92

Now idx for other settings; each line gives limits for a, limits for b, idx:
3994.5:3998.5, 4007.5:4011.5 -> -0.75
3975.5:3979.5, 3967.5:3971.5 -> -0.67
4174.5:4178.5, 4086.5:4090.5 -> -0.72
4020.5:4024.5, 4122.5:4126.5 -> -0.66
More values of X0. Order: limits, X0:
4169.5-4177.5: 7.8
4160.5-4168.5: 8.1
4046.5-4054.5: 9.0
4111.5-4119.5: 7.2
